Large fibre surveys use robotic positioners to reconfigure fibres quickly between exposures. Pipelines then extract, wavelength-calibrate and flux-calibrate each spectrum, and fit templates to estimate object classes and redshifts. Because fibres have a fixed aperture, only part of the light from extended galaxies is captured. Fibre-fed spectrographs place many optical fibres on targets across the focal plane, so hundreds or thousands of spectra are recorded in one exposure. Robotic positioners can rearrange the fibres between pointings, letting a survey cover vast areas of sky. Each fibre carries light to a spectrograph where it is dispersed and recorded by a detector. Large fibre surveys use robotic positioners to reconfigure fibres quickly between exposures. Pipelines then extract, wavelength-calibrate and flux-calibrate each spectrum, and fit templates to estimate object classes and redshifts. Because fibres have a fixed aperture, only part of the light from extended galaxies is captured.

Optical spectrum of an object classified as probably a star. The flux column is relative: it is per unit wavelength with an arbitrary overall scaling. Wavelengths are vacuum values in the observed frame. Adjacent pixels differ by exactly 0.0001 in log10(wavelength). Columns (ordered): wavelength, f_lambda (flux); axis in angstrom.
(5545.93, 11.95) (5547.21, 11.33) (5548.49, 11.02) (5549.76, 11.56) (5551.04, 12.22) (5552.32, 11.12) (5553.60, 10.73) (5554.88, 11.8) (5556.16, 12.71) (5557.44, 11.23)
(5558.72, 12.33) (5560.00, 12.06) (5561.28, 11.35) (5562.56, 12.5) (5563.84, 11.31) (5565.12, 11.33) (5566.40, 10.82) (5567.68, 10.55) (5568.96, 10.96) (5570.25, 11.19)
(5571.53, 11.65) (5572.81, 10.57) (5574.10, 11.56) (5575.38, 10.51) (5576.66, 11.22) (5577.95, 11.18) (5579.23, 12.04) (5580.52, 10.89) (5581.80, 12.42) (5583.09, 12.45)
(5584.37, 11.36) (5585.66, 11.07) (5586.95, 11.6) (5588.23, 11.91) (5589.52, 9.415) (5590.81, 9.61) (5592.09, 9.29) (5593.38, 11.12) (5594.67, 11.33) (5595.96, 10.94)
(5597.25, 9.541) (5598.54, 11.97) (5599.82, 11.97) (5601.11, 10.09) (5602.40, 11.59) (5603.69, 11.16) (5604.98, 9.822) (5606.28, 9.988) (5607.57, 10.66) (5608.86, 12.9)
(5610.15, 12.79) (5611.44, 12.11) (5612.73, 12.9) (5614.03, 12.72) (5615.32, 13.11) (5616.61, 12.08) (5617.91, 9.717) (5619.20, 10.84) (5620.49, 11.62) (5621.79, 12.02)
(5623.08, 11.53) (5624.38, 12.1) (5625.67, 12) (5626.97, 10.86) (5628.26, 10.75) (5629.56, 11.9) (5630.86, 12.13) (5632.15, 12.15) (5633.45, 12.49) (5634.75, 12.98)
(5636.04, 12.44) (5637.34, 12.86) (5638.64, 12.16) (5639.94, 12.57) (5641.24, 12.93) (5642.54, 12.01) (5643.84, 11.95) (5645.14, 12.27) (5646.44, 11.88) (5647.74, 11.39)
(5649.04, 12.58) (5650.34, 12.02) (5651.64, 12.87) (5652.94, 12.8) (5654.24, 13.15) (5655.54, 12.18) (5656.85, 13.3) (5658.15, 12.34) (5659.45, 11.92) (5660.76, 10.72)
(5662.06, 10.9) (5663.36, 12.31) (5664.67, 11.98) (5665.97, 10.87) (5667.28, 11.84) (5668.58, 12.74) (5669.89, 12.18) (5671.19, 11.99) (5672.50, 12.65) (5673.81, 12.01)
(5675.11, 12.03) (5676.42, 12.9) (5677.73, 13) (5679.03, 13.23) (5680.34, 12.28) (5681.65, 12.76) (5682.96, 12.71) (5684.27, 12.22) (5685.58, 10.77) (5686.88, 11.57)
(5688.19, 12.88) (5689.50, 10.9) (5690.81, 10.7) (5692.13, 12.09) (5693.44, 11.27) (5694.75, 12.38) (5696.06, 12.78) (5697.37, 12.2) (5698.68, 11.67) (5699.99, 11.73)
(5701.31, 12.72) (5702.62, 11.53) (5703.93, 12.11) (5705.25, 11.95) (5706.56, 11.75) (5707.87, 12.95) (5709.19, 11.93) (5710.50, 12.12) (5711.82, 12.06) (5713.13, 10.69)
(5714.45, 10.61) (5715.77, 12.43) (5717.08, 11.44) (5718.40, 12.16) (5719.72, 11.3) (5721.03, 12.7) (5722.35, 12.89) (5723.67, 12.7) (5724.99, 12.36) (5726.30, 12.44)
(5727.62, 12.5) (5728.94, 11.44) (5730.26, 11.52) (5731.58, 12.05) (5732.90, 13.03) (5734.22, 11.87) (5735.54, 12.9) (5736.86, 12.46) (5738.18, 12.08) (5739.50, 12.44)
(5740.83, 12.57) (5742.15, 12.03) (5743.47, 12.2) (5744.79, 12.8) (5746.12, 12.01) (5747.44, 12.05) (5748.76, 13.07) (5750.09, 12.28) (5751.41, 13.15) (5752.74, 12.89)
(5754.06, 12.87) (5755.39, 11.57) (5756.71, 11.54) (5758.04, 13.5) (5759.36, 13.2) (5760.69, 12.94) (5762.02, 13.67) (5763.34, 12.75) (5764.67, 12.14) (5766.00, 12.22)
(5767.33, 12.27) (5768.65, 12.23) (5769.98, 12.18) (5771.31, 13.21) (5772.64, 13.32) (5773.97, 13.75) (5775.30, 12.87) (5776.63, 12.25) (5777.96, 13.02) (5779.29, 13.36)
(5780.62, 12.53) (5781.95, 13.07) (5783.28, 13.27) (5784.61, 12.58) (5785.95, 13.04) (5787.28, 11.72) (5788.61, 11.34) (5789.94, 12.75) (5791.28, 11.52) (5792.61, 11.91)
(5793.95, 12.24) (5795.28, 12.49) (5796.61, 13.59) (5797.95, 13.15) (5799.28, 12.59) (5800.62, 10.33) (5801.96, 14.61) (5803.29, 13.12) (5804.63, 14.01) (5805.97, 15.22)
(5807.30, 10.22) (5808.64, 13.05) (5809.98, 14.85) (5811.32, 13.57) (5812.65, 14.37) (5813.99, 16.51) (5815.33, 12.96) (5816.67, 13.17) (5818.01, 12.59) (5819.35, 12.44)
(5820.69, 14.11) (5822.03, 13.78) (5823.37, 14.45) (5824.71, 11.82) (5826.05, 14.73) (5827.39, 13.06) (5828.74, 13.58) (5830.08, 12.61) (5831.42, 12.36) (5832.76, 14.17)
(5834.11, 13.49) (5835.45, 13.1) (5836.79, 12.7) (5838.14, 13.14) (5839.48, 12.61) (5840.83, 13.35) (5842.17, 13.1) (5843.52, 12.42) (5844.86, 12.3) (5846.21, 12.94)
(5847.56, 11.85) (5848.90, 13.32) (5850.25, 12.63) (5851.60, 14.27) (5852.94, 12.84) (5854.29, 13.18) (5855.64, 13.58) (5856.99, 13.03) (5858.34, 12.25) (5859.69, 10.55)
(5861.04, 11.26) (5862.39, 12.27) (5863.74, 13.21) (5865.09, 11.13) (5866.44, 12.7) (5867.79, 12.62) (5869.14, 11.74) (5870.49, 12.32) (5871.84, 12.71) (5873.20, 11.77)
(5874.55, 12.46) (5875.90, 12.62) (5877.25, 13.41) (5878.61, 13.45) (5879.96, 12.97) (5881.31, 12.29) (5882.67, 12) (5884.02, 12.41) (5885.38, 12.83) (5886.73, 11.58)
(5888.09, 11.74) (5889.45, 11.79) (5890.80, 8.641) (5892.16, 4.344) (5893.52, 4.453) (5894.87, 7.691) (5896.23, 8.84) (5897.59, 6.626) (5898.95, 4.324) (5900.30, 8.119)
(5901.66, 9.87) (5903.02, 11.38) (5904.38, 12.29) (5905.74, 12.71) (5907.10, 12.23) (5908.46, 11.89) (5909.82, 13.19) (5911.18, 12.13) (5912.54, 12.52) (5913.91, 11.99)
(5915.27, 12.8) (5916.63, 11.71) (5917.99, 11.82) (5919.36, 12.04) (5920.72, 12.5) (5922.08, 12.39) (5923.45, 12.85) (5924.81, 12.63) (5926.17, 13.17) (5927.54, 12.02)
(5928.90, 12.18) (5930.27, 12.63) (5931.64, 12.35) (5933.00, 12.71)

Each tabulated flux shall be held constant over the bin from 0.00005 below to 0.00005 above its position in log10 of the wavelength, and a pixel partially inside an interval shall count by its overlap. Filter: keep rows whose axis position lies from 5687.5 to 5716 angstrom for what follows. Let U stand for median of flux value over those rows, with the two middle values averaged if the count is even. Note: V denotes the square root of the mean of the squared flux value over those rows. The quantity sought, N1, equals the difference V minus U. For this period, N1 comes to -0.10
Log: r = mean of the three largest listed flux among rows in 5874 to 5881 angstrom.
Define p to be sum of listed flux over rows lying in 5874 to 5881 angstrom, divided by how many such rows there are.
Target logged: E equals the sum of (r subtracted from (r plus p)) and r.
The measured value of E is 26.3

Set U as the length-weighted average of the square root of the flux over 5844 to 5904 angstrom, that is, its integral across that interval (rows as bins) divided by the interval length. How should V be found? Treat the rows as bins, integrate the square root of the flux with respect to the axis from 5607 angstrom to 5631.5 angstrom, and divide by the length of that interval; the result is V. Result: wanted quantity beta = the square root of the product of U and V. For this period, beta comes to 3.39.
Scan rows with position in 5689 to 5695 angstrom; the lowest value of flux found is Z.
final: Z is 10.7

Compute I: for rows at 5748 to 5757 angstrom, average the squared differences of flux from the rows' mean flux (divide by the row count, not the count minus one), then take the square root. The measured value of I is 0.64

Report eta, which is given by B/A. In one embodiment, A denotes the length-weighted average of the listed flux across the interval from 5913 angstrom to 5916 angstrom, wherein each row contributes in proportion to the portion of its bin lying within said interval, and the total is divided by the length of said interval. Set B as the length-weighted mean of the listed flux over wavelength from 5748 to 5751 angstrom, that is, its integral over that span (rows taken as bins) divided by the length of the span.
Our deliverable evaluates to 1.03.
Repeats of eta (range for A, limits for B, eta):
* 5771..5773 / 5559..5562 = 0.89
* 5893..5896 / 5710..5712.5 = 1.83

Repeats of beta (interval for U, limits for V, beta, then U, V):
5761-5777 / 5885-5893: 3.33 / 3.57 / 3.11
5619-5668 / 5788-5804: 3.50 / 3.47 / 3.53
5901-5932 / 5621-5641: 3.48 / 3.49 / 3.47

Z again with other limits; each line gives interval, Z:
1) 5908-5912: 11.89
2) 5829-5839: 12.36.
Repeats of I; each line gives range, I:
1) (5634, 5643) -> 0.35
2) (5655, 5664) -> 0.83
